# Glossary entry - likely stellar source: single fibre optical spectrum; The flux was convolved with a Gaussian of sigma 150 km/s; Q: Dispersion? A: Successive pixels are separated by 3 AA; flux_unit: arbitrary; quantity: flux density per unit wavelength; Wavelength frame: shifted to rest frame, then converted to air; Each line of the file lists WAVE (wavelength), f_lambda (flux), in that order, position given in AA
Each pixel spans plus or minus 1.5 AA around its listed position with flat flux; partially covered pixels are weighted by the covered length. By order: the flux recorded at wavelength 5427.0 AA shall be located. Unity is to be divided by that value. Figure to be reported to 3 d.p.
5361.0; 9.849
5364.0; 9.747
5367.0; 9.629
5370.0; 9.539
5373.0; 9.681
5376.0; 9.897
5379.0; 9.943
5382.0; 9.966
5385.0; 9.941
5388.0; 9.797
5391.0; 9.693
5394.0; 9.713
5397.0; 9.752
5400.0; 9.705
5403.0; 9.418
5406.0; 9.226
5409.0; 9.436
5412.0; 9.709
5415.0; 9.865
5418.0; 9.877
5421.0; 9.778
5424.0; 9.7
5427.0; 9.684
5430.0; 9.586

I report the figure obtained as 0.103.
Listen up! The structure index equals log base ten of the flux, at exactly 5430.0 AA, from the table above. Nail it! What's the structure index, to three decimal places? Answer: 0.982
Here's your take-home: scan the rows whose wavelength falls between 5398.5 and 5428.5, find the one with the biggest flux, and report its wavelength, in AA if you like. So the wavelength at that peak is 5418.0 AA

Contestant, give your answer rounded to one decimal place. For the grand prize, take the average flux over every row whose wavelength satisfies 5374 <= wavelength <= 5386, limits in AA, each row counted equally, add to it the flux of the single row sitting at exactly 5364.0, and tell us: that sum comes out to 19.7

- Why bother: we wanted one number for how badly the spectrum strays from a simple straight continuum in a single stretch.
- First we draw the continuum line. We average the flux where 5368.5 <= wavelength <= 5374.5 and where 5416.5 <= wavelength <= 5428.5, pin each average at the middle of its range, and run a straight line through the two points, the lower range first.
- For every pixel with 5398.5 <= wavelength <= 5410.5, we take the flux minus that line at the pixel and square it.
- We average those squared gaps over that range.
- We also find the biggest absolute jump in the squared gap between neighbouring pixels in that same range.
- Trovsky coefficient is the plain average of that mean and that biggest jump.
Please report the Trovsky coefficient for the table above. 0.13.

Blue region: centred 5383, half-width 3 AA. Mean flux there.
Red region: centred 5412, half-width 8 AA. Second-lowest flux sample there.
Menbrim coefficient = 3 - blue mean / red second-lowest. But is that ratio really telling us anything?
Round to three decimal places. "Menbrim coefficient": 1.945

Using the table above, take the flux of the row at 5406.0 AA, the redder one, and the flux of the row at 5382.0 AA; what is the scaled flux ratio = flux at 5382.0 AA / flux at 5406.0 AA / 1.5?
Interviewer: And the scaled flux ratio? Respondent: 0.720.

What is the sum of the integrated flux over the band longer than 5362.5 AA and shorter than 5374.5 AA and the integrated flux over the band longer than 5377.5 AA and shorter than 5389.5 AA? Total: 235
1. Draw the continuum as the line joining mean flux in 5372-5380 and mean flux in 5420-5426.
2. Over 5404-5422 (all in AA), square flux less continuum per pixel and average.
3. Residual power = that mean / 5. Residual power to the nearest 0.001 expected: 0.015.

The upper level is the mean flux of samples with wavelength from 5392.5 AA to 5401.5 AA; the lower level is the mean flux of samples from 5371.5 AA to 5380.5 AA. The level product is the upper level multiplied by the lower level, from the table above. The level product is 96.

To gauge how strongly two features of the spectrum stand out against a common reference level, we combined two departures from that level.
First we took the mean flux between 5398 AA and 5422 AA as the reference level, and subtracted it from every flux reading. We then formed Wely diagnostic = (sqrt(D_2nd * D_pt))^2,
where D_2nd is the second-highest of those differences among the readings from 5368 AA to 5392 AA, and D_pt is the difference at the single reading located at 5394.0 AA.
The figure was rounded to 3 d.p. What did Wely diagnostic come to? 0.027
